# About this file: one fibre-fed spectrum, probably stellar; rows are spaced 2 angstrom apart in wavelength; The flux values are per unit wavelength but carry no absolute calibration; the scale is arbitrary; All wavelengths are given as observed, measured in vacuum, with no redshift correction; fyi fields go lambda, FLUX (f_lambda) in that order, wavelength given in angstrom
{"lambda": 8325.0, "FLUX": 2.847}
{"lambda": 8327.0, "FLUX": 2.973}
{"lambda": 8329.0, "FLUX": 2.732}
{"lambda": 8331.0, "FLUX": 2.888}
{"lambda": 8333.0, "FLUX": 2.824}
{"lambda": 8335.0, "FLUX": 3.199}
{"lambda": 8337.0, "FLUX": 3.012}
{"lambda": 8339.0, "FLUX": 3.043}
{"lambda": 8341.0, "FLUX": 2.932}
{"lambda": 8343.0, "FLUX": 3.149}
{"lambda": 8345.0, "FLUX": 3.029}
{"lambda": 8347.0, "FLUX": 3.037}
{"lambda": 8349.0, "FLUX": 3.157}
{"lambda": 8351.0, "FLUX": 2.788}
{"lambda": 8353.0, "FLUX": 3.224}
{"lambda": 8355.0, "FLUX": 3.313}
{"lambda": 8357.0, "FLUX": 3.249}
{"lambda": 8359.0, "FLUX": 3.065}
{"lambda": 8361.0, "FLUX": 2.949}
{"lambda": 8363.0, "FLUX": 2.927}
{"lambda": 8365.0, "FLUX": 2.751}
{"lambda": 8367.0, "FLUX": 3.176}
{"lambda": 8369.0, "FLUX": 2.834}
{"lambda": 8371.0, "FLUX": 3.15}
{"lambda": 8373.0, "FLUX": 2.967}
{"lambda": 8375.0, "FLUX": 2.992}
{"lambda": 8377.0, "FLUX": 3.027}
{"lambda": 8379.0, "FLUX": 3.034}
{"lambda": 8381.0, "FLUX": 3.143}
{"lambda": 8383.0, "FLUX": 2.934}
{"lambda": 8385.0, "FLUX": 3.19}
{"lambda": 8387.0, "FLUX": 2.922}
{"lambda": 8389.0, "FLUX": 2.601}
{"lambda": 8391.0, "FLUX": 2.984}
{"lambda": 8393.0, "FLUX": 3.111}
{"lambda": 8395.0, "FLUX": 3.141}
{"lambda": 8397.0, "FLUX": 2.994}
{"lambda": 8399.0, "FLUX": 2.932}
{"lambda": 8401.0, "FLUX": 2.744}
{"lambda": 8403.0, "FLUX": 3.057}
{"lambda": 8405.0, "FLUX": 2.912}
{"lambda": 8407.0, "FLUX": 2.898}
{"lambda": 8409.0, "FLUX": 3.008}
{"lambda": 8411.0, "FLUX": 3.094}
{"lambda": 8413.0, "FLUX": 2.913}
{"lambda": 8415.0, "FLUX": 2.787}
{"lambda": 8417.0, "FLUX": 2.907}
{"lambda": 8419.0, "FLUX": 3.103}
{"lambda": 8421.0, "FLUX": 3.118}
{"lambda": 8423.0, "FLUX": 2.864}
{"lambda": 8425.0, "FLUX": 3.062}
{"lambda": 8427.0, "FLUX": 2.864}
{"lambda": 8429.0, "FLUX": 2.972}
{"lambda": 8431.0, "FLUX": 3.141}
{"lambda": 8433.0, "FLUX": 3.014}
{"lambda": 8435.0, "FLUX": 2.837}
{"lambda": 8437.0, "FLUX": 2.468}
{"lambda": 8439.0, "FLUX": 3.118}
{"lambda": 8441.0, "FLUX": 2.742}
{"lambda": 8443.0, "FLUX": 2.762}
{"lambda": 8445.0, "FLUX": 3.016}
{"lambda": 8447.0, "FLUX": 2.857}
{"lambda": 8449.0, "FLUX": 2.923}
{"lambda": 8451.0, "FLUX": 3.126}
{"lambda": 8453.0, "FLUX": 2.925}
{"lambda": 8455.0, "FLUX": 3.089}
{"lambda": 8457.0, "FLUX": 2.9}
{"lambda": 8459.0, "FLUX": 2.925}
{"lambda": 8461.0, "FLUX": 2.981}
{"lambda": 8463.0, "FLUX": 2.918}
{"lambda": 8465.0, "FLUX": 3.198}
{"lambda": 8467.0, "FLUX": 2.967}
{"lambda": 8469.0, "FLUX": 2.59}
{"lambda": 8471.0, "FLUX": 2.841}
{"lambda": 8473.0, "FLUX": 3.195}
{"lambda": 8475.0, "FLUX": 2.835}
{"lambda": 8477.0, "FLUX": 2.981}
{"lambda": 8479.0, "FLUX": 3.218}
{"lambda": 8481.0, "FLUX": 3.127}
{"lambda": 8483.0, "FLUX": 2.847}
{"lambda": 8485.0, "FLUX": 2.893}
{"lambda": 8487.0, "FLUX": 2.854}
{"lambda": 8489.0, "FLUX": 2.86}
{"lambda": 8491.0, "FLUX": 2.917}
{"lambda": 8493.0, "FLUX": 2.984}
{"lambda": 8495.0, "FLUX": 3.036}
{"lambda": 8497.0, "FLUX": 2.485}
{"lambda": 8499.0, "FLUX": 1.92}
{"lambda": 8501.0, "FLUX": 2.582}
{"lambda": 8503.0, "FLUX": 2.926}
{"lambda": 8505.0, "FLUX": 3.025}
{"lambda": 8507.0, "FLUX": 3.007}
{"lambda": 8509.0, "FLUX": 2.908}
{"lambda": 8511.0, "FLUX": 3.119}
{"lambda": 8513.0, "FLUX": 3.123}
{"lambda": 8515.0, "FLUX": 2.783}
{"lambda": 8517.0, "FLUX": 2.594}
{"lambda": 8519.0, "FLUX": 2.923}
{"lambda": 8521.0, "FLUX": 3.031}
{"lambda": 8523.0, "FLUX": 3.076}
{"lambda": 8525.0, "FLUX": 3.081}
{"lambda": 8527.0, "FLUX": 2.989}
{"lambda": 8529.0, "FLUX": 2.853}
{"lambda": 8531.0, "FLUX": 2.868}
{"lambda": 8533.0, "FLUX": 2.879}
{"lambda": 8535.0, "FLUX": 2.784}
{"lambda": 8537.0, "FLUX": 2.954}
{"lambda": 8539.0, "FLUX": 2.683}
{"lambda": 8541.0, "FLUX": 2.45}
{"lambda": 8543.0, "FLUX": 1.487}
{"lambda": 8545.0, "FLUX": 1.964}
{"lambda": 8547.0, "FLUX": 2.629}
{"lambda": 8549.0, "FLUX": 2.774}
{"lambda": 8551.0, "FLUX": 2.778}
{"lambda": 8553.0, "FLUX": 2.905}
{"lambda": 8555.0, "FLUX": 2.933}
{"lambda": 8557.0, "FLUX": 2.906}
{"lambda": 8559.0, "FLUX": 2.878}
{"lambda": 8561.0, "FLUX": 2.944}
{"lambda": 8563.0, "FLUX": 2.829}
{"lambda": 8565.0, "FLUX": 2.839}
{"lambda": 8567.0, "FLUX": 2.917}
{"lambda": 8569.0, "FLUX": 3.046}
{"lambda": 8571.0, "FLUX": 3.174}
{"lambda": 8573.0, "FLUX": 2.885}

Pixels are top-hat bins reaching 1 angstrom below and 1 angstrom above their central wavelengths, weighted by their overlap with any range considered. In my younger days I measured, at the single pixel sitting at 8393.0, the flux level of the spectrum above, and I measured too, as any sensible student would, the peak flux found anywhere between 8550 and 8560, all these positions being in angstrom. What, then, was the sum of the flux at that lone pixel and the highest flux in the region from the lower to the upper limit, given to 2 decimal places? 6.04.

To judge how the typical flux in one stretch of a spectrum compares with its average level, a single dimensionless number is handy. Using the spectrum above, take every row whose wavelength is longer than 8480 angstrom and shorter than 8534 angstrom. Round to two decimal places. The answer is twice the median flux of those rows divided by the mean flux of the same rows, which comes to 2.03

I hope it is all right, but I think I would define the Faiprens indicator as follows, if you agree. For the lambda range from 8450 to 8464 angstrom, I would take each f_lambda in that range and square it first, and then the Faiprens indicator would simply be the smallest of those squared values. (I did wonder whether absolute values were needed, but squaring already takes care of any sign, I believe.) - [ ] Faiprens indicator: 8.4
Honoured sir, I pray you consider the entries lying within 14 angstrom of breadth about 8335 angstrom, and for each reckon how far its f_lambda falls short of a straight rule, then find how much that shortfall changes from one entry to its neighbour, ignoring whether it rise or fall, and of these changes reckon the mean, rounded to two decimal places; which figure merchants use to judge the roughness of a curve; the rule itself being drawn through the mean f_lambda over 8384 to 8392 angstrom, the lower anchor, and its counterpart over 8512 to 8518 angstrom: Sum 0.15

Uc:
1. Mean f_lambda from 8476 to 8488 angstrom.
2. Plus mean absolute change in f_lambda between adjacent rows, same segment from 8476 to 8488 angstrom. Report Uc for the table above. 3.13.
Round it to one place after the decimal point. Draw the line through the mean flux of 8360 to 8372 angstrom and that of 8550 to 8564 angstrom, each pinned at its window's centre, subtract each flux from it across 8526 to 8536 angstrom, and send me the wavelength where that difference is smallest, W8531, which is 8527.0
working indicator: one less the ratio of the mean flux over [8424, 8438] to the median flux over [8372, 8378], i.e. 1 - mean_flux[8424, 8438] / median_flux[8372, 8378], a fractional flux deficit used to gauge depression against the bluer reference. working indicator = 0.028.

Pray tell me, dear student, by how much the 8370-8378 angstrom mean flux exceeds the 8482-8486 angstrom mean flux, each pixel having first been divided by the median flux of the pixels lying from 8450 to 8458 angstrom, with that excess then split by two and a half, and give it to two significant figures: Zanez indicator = 0.022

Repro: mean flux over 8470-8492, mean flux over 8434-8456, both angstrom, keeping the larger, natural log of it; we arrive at 1.09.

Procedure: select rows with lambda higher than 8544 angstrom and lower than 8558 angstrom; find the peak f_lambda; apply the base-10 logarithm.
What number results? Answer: 0.467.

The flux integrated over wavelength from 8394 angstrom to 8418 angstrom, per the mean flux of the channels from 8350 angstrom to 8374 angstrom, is 23.3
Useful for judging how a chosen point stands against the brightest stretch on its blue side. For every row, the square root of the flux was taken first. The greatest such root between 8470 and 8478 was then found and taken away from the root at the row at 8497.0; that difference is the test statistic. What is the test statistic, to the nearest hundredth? -0.21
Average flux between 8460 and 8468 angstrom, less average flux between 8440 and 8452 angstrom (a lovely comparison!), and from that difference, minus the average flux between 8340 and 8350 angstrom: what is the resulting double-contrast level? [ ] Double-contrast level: -2.95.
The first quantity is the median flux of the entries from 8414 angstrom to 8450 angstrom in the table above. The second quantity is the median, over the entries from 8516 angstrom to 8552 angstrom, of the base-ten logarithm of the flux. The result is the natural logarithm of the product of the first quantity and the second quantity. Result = 0.27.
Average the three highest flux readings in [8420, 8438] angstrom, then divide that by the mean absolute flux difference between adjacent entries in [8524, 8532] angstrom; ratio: 38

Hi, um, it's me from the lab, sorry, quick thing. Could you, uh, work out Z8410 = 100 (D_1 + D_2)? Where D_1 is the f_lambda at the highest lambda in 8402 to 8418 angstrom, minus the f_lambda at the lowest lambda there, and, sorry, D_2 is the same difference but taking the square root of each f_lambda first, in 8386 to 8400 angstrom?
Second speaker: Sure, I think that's -15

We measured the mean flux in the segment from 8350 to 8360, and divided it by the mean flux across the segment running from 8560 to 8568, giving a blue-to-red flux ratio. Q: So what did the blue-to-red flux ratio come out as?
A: 1.09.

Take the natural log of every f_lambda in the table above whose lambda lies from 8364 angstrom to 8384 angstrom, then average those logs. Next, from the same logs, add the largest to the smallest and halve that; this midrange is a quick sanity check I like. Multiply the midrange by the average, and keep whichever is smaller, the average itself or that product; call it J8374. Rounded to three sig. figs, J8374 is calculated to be 1.10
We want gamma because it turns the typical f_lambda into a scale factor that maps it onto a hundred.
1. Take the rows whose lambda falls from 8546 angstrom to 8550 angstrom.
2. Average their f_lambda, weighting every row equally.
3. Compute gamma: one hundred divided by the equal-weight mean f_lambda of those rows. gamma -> 37.0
